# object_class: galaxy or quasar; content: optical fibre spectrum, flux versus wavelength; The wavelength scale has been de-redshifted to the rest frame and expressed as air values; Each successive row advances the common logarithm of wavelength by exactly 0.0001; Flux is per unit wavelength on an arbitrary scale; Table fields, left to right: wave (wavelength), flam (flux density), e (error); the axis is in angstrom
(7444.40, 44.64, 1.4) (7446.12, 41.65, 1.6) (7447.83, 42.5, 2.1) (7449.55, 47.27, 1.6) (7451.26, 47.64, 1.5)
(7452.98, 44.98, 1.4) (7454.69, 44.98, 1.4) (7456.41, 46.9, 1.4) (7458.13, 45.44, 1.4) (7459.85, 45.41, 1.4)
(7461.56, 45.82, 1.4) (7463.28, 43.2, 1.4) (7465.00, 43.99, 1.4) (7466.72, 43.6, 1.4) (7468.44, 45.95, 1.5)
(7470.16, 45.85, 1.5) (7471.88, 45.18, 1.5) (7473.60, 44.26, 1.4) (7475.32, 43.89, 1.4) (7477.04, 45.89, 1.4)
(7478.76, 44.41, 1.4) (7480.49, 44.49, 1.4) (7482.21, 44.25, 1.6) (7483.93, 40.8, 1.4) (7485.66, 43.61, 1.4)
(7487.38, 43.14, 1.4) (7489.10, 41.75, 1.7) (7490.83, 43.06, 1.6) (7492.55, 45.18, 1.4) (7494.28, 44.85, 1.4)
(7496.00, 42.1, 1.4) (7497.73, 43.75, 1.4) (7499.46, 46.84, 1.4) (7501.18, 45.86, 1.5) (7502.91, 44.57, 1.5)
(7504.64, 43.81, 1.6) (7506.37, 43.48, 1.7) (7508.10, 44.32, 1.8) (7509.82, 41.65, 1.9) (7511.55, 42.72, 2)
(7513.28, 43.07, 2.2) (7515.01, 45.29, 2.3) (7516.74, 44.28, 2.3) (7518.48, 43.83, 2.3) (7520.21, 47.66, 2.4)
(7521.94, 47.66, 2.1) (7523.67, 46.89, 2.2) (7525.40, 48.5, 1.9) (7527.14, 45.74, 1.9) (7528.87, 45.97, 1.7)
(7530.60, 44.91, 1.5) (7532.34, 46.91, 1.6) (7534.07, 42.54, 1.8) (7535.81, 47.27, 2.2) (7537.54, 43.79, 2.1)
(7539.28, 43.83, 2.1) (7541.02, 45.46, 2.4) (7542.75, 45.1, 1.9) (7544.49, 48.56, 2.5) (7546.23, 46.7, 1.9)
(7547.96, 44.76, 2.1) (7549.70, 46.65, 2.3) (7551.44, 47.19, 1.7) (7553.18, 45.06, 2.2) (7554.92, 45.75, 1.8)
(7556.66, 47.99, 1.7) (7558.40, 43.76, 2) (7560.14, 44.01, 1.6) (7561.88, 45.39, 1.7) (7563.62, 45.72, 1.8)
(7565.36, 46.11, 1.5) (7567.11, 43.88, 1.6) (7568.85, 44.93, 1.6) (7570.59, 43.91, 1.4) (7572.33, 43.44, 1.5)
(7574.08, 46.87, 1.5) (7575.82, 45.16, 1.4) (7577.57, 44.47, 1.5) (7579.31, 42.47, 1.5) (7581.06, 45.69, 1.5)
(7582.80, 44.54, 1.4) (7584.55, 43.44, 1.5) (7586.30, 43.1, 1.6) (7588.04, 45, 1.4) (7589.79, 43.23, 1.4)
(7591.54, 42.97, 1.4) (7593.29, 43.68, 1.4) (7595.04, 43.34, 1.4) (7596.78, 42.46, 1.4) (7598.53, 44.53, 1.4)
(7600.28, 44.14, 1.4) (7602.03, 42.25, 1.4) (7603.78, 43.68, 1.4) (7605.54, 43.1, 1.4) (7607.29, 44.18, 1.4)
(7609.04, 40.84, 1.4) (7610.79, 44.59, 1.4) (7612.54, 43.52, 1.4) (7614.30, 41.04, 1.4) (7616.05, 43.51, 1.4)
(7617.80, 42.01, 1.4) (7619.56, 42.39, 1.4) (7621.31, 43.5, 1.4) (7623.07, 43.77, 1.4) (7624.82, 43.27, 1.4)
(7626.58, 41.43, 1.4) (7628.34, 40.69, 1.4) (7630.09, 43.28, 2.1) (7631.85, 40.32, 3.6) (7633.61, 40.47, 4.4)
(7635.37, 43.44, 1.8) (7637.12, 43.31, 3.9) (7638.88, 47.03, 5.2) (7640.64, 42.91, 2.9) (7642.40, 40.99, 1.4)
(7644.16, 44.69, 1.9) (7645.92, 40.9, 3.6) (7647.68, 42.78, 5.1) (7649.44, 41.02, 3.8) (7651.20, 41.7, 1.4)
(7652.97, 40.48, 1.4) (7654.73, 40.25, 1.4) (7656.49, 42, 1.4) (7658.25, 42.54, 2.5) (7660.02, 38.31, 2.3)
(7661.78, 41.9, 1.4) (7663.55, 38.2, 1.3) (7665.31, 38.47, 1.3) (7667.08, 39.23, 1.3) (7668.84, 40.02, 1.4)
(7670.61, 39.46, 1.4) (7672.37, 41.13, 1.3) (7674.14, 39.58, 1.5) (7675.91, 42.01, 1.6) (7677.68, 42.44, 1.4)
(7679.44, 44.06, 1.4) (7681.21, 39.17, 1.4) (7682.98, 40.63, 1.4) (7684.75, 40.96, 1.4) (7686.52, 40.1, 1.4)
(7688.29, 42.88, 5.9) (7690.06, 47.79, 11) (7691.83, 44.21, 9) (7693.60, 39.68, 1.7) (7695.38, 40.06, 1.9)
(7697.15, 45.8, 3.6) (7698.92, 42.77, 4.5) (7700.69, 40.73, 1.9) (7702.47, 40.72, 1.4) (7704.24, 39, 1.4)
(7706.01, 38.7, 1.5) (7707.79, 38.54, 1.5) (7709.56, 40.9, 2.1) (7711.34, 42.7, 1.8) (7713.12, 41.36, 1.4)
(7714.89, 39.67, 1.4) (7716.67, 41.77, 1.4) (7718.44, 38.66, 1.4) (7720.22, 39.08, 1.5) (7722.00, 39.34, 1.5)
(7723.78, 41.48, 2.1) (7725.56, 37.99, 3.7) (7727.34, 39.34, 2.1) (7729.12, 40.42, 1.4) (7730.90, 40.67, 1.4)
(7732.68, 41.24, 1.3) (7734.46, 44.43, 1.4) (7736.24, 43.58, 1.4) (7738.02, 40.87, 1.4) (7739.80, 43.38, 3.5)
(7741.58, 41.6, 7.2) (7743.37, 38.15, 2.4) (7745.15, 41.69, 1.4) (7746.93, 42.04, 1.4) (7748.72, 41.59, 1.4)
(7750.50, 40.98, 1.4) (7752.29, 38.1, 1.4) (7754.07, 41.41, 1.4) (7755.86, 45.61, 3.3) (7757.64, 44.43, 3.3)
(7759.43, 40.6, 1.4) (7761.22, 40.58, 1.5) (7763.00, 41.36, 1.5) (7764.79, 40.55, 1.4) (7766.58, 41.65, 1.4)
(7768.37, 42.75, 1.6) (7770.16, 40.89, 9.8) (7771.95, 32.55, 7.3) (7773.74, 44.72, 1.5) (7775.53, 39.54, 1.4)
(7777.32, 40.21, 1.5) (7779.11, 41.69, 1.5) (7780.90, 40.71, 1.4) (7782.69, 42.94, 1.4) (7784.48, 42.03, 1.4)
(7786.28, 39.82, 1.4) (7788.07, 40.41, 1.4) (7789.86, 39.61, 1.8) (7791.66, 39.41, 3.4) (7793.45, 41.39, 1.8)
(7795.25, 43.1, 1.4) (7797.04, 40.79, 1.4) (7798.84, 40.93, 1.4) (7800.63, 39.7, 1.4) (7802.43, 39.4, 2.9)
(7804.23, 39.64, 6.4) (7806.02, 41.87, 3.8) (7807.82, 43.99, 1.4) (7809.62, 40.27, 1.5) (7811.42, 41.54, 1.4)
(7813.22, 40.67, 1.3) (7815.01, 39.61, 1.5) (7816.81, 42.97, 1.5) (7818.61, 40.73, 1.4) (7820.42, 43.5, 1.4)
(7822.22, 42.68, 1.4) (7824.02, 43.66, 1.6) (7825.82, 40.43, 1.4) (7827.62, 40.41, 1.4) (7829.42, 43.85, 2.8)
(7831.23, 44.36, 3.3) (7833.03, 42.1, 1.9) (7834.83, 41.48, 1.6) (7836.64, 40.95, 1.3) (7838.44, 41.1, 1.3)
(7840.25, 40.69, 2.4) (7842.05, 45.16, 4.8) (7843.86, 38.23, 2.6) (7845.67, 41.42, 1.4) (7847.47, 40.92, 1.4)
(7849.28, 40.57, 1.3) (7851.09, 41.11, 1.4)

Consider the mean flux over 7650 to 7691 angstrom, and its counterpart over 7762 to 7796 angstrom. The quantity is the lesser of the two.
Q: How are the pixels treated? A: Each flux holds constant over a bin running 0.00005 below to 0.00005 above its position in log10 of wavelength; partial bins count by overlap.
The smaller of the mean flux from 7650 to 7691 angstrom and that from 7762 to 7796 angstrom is 40.8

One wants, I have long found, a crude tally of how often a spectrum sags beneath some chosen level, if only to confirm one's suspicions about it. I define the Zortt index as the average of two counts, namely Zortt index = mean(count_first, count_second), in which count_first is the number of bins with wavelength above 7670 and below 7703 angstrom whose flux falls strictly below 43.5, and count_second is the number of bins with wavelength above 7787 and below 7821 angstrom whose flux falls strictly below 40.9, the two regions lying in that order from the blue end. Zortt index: 13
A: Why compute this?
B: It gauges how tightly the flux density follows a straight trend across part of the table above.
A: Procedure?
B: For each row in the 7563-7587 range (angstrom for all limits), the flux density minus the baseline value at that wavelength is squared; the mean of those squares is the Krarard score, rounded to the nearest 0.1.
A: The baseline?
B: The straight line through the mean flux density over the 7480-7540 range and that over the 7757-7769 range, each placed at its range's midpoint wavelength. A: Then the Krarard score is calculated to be 2.0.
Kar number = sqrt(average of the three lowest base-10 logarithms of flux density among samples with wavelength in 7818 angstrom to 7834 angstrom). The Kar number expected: 1.27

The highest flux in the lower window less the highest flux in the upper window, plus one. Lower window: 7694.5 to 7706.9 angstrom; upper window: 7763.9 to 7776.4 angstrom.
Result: 2.1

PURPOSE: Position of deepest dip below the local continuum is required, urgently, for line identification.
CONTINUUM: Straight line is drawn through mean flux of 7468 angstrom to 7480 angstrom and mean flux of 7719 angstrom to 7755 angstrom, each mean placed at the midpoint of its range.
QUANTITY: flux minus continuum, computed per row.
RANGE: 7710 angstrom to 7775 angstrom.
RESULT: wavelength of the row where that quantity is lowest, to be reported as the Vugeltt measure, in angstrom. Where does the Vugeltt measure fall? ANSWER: 7771.95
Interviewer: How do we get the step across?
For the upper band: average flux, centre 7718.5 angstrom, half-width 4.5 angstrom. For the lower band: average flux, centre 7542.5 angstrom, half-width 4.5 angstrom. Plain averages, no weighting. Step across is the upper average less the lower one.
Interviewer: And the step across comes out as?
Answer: -6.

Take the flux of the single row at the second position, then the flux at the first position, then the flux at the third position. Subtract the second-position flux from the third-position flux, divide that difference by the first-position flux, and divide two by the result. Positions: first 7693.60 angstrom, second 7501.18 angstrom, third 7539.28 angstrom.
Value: -39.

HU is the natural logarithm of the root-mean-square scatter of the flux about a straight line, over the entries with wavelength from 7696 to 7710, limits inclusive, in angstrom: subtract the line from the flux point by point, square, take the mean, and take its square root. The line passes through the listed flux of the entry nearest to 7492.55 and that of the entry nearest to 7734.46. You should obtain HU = 1.5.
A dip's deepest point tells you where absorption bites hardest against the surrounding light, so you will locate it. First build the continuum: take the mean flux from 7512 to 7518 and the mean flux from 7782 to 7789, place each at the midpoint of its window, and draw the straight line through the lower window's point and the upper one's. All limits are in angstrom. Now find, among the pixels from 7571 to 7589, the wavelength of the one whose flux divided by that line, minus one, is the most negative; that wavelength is 7579.31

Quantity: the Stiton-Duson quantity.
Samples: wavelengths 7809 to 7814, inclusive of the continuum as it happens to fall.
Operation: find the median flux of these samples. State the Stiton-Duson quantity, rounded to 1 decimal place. 40.7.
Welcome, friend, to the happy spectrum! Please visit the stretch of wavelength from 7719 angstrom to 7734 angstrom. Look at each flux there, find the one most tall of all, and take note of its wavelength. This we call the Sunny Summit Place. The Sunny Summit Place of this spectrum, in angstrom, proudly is 7723.78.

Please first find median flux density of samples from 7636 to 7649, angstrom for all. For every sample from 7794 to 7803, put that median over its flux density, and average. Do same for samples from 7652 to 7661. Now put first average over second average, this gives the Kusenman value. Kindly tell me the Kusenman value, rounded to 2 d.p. 1.00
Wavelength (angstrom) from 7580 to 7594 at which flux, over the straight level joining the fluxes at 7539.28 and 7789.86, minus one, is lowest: 7591.54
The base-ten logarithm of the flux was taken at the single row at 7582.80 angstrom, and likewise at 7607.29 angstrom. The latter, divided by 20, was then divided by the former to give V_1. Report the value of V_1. 0.0499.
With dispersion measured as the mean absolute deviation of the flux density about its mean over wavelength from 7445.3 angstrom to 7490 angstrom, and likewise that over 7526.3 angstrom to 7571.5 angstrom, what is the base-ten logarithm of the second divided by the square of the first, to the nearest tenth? -0.2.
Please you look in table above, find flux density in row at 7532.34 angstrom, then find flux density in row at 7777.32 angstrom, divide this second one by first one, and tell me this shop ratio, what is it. 0.86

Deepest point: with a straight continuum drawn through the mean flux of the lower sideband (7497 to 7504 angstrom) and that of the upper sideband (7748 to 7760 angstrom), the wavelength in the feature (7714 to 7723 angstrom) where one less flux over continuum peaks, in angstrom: 7718.44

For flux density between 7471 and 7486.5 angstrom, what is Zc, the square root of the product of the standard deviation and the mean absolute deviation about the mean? 1.1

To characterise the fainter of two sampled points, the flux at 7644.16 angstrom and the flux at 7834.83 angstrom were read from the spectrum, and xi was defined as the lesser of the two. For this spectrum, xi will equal 41.5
